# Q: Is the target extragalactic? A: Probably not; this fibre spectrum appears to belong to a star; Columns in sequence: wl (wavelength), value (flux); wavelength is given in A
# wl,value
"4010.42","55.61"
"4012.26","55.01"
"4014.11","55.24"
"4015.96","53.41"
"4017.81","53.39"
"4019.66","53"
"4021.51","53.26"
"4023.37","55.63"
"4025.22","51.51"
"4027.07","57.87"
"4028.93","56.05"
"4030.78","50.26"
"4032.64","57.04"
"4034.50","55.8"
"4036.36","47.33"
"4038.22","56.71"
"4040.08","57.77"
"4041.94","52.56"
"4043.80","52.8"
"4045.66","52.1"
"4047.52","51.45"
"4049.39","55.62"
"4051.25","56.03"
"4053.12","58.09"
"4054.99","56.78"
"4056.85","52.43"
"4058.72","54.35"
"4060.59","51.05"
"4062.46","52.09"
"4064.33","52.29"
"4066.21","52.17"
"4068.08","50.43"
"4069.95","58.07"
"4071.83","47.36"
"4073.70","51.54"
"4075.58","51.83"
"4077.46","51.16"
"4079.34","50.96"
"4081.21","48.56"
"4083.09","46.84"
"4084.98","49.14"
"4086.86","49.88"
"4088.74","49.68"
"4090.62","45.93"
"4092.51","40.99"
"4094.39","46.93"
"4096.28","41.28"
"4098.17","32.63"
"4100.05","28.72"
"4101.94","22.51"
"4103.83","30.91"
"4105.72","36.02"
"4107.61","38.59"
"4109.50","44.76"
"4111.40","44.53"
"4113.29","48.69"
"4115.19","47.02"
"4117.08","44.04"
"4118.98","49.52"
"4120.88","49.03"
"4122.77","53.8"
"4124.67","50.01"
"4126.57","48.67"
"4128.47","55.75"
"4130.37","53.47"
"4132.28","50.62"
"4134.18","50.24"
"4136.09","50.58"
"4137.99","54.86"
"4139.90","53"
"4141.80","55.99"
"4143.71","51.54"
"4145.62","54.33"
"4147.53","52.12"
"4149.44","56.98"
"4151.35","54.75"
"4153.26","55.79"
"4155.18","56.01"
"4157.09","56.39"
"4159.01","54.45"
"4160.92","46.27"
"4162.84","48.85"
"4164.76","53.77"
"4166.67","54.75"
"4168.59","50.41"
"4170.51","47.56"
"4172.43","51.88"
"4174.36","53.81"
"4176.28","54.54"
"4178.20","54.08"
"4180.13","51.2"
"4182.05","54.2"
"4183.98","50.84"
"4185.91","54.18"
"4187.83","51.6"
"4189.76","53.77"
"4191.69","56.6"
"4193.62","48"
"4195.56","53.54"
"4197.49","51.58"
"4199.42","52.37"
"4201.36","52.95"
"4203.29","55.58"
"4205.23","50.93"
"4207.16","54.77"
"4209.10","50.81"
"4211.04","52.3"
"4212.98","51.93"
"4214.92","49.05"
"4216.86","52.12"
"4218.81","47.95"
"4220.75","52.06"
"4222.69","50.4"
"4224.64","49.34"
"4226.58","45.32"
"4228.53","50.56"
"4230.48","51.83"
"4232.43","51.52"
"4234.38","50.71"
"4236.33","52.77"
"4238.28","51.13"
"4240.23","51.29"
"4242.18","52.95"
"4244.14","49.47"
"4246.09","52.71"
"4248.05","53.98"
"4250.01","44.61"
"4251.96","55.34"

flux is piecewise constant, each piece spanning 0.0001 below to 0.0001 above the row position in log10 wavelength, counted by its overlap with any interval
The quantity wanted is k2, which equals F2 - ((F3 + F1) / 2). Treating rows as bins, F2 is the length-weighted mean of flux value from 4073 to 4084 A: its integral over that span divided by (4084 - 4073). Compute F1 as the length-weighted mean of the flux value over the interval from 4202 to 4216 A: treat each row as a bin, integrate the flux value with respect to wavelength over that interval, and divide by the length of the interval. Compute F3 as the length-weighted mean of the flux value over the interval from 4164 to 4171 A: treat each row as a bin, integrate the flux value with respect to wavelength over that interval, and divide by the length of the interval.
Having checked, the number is -1.9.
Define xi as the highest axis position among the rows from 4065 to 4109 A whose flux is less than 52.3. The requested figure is 4107.61 A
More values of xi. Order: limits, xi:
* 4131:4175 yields 4172.43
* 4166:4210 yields 4209.10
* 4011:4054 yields 4047.52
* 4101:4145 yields 4143.71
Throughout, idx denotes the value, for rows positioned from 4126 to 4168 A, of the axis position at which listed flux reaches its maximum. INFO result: 4149.44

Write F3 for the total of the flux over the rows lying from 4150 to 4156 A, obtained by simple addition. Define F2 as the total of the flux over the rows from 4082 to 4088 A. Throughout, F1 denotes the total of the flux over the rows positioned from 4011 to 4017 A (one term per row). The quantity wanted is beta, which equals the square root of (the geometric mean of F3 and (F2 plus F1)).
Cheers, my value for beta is 15.1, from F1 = 164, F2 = 146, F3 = 167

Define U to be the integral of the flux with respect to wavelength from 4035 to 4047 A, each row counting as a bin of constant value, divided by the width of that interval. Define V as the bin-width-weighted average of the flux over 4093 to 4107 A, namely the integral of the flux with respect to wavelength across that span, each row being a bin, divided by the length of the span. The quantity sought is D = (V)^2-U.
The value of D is 1136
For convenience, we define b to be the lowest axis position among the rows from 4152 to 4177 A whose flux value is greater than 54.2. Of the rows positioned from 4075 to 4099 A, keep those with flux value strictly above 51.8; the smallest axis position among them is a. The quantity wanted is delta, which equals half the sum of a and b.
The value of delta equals 4114.4 A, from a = 4075.58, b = 4153.26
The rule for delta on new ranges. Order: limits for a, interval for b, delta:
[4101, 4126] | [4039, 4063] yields 4081.4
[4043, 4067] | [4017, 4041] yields 4033.6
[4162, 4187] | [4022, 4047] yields 4094.1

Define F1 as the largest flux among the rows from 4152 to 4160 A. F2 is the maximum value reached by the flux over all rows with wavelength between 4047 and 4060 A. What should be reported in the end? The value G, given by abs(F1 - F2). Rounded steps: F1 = 56.39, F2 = 58.09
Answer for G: 2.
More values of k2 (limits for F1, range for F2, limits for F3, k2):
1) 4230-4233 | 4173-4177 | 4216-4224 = 2.8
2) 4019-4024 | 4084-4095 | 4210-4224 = -5.2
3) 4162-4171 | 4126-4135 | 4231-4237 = 0.4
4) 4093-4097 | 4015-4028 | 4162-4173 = 6.4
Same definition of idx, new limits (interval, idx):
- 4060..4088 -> 4069.95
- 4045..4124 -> 4053.12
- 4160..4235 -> 4191.69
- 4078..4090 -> 4079.34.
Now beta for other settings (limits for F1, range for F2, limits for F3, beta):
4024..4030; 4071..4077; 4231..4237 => 14.9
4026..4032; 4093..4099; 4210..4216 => 14.5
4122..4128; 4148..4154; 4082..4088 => 14.7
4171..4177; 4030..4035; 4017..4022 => 15.1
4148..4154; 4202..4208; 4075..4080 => 15.0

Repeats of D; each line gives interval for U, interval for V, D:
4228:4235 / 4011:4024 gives 2879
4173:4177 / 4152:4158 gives 3081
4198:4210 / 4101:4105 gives 689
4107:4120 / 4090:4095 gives 1923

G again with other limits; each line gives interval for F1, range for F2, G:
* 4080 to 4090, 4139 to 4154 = 7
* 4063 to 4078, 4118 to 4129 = 2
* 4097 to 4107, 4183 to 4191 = 18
